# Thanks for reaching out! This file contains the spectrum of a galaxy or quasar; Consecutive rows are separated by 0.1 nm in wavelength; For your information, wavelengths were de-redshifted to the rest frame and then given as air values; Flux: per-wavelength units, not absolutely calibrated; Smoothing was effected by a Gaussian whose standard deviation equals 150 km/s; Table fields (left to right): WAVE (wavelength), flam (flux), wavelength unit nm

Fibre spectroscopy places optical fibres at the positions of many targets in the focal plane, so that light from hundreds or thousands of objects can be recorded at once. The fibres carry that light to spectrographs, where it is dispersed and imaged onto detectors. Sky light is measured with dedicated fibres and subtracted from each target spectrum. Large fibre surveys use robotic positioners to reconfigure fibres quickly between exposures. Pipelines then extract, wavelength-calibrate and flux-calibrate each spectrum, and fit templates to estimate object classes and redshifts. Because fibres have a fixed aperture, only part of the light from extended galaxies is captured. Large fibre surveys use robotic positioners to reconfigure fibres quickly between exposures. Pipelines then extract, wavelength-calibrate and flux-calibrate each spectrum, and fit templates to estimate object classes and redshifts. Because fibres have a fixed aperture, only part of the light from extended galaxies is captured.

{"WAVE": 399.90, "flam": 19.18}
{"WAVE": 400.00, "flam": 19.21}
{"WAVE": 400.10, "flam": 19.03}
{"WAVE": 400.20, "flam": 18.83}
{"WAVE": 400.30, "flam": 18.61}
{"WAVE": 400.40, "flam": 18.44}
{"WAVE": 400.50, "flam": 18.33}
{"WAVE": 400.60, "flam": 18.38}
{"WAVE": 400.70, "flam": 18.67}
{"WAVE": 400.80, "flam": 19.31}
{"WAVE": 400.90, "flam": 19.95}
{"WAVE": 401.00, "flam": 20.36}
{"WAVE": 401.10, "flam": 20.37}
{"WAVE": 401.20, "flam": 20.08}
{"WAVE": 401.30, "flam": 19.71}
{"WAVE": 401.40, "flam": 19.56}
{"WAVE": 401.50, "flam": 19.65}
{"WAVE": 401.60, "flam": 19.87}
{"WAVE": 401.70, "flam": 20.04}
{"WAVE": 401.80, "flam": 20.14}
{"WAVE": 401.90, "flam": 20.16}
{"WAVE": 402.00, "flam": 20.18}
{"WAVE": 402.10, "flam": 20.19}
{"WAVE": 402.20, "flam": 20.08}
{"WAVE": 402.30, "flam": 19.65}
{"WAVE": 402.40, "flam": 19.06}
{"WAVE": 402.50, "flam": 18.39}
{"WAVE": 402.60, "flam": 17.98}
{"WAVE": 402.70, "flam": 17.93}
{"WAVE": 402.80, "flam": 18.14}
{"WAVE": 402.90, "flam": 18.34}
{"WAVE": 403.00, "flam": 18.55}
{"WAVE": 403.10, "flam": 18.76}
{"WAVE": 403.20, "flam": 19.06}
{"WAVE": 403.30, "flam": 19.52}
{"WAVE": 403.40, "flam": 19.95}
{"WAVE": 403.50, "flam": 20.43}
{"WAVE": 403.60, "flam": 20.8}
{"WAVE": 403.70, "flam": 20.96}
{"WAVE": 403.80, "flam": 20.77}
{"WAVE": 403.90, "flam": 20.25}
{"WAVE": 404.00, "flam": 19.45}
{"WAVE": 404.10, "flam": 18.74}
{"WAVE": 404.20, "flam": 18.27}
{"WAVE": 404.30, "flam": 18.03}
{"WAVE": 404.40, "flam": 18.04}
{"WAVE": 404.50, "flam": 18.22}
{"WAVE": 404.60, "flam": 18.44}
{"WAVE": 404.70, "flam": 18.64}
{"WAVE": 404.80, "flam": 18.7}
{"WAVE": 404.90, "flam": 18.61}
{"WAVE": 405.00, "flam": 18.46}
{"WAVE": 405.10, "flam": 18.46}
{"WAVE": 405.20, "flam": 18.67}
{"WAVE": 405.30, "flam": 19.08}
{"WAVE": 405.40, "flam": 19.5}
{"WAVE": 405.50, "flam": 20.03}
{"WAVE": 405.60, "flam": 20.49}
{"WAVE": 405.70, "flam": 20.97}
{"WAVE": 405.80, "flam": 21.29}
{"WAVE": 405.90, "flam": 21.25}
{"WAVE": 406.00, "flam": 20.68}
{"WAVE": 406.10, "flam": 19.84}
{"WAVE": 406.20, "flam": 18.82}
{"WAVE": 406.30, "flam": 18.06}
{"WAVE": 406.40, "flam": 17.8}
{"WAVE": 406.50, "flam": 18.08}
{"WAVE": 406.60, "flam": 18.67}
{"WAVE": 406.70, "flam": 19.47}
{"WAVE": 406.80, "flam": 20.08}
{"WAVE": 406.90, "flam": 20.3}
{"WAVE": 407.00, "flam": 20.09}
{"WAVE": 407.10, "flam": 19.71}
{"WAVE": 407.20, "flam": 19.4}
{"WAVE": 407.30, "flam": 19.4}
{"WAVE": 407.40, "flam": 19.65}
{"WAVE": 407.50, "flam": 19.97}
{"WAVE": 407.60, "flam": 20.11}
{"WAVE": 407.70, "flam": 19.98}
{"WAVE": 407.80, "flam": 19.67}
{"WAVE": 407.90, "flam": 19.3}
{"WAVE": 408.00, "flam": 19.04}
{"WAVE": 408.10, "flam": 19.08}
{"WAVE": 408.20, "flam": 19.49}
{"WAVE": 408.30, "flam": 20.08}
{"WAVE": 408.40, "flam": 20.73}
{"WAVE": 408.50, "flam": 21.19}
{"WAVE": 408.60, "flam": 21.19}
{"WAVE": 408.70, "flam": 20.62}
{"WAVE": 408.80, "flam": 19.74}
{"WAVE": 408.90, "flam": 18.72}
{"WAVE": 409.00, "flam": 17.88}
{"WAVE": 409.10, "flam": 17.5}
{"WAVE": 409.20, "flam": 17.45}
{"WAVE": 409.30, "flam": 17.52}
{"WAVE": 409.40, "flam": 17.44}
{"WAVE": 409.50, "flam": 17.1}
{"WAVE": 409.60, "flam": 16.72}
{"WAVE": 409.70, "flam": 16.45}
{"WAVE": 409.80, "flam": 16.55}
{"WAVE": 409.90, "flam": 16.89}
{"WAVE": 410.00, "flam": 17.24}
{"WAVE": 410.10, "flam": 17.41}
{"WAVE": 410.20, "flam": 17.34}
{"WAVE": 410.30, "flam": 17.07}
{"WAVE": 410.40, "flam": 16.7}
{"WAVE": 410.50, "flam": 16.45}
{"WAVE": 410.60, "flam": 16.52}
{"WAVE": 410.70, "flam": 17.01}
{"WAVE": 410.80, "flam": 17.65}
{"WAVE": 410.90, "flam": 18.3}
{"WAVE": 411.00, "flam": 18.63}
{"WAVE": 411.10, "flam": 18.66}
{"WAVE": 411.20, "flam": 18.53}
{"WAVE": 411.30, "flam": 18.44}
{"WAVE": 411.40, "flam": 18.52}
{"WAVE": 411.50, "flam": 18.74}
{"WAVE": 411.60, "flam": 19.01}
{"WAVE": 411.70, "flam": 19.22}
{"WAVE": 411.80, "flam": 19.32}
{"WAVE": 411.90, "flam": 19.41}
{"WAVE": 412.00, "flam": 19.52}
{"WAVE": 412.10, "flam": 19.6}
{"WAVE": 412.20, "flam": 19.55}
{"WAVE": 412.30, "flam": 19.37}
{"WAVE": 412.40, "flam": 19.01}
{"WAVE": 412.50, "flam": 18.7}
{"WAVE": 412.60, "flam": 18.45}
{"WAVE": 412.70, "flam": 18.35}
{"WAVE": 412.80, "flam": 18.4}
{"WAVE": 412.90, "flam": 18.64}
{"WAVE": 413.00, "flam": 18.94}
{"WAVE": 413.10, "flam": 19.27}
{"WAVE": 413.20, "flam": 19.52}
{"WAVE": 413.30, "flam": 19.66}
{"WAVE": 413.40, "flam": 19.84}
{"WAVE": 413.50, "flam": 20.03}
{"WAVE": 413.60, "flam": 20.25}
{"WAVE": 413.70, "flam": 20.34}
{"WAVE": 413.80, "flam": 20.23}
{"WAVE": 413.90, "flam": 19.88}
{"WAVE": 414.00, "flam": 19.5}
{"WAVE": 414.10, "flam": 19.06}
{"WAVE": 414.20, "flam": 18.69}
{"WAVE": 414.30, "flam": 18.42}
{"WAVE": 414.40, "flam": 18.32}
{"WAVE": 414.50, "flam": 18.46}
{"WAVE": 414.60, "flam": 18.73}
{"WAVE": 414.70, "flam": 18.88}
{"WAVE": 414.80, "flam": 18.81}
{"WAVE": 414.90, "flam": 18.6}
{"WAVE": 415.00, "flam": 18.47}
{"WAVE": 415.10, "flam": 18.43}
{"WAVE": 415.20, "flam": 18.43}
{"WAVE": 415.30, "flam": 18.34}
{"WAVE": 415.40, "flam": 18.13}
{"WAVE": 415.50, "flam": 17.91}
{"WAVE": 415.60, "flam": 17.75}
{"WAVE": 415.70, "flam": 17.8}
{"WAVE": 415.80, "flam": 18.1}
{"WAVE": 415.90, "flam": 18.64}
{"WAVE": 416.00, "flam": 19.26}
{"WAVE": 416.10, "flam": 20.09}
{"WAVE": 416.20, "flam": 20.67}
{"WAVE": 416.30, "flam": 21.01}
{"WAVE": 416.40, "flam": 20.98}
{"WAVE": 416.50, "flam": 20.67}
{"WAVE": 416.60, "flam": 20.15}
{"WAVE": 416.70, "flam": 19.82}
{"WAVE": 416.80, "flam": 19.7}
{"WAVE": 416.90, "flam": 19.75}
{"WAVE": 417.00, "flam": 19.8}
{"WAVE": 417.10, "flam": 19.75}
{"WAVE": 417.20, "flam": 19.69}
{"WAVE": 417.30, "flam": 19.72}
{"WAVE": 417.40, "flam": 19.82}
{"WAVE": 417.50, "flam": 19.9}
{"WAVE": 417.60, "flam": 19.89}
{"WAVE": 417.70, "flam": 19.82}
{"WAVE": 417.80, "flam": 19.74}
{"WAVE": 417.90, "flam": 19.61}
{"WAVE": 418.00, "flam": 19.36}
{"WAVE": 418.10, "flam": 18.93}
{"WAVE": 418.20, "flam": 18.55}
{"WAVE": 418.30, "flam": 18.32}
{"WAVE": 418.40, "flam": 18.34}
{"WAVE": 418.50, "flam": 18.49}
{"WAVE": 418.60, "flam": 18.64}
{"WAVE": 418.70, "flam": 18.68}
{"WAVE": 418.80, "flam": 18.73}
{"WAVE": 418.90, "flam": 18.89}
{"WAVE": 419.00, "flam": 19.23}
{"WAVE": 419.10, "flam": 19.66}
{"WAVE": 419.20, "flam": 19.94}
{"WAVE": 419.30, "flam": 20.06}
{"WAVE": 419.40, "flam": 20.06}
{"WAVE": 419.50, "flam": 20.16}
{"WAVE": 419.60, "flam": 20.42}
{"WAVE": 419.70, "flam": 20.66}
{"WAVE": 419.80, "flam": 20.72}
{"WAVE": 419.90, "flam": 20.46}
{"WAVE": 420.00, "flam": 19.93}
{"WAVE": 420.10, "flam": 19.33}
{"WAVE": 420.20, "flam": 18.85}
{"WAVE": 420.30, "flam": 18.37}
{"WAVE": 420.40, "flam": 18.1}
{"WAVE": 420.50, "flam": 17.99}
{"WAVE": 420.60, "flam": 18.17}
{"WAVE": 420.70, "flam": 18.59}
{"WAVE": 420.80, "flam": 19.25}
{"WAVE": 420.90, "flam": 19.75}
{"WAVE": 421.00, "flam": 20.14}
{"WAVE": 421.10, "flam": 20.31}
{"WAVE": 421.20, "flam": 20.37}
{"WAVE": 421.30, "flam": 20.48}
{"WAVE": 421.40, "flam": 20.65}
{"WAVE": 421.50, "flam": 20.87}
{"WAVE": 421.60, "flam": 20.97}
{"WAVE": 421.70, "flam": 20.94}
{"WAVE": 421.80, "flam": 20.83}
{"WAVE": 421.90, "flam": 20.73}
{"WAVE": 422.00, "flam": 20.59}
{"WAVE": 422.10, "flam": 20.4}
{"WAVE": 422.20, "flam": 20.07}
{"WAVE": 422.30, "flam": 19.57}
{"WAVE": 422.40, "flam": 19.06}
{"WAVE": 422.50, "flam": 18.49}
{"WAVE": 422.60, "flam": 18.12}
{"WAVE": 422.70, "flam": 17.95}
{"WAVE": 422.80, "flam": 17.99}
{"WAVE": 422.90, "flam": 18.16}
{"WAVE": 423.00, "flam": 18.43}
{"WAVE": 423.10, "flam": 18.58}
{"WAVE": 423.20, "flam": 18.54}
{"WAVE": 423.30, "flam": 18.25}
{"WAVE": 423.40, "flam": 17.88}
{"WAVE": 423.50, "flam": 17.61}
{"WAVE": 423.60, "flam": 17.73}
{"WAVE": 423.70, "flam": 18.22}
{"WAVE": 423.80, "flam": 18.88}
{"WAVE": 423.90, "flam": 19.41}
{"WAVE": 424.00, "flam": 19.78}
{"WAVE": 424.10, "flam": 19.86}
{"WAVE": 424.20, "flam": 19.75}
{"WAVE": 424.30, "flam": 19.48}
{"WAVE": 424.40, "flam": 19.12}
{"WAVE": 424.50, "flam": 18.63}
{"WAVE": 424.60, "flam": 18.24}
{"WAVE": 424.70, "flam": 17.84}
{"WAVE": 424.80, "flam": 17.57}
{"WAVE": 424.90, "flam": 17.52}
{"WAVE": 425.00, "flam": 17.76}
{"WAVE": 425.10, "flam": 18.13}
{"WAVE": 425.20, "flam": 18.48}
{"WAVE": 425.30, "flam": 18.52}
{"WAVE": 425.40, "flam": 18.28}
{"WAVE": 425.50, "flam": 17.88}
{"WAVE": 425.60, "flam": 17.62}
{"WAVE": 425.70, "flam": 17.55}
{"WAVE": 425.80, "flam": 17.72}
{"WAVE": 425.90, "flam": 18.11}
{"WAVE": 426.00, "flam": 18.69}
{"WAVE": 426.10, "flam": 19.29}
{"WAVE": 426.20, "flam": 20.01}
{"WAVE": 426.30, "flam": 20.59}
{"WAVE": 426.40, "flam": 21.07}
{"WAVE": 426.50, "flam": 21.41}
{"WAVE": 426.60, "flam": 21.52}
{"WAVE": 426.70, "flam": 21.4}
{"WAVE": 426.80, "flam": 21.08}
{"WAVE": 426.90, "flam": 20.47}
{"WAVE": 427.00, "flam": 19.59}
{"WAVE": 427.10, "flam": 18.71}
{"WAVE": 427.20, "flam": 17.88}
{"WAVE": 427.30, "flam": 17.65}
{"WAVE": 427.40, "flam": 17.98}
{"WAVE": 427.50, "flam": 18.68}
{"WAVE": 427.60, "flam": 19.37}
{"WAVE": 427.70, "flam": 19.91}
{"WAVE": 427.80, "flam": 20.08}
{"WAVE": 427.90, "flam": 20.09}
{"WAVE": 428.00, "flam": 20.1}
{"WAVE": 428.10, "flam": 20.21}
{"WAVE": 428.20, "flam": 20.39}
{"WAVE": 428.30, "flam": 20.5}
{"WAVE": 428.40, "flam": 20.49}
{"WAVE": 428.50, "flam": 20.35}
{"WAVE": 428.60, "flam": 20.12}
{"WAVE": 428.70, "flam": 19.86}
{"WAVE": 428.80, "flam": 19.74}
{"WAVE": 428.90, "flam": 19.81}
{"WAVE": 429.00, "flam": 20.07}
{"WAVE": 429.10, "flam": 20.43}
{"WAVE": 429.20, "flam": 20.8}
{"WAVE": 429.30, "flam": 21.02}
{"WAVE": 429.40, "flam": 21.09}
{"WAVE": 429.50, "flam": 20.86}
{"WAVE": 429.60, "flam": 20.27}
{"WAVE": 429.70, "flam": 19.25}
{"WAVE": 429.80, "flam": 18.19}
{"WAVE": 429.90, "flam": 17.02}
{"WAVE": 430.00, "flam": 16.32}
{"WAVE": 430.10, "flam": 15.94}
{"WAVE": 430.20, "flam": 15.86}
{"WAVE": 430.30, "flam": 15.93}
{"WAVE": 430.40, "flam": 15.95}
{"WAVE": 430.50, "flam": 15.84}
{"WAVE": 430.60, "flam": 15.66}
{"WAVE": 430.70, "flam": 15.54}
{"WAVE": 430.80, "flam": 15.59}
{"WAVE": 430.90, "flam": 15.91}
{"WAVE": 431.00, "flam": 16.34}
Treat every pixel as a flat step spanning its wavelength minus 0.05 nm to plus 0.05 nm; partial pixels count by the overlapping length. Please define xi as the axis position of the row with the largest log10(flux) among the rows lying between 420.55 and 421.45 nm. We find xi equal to 421.40 nm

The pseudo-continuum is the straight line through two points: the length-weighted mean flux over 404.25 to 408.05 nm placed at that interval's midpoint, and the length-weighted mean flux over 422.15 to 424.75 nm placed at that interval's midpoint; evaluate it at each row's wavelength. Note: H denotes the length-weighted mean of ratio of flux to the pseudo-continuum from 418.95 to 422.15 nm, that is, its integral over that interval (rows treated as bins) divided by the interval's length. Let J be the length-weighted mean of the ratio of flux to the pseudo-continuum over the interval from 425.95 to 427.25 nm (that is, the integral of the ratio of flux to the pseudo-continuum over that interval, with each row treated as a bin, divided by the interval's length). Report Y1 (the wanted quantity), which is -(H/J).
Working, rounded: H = 1.06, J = 1.08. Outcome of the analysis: -0.977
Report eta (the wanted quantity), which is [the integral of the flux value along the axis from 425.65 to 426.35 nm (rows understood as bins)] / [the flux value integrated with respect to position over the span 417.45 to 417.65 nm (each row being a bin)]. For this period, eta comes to 3.3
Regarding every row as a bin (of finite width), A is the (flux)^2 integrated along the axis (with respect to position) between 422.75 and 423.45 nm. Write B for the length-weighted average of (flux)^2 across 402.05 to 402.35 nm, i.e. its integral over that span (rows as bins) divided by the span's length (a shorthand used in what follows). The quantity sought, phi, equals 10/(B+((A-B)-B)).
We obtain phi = -0.060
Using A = 233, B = 399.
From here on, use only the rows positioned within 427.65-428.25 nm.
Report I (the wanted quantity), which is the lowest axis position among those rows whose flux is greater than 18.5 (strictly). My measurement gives 427.70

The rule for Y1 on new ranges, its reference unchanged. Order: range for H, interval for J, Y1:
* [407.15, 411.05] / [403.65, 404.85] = -0.978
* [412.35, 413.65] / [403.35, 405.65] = -1.012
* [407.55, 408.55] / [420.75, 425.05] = -1.005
